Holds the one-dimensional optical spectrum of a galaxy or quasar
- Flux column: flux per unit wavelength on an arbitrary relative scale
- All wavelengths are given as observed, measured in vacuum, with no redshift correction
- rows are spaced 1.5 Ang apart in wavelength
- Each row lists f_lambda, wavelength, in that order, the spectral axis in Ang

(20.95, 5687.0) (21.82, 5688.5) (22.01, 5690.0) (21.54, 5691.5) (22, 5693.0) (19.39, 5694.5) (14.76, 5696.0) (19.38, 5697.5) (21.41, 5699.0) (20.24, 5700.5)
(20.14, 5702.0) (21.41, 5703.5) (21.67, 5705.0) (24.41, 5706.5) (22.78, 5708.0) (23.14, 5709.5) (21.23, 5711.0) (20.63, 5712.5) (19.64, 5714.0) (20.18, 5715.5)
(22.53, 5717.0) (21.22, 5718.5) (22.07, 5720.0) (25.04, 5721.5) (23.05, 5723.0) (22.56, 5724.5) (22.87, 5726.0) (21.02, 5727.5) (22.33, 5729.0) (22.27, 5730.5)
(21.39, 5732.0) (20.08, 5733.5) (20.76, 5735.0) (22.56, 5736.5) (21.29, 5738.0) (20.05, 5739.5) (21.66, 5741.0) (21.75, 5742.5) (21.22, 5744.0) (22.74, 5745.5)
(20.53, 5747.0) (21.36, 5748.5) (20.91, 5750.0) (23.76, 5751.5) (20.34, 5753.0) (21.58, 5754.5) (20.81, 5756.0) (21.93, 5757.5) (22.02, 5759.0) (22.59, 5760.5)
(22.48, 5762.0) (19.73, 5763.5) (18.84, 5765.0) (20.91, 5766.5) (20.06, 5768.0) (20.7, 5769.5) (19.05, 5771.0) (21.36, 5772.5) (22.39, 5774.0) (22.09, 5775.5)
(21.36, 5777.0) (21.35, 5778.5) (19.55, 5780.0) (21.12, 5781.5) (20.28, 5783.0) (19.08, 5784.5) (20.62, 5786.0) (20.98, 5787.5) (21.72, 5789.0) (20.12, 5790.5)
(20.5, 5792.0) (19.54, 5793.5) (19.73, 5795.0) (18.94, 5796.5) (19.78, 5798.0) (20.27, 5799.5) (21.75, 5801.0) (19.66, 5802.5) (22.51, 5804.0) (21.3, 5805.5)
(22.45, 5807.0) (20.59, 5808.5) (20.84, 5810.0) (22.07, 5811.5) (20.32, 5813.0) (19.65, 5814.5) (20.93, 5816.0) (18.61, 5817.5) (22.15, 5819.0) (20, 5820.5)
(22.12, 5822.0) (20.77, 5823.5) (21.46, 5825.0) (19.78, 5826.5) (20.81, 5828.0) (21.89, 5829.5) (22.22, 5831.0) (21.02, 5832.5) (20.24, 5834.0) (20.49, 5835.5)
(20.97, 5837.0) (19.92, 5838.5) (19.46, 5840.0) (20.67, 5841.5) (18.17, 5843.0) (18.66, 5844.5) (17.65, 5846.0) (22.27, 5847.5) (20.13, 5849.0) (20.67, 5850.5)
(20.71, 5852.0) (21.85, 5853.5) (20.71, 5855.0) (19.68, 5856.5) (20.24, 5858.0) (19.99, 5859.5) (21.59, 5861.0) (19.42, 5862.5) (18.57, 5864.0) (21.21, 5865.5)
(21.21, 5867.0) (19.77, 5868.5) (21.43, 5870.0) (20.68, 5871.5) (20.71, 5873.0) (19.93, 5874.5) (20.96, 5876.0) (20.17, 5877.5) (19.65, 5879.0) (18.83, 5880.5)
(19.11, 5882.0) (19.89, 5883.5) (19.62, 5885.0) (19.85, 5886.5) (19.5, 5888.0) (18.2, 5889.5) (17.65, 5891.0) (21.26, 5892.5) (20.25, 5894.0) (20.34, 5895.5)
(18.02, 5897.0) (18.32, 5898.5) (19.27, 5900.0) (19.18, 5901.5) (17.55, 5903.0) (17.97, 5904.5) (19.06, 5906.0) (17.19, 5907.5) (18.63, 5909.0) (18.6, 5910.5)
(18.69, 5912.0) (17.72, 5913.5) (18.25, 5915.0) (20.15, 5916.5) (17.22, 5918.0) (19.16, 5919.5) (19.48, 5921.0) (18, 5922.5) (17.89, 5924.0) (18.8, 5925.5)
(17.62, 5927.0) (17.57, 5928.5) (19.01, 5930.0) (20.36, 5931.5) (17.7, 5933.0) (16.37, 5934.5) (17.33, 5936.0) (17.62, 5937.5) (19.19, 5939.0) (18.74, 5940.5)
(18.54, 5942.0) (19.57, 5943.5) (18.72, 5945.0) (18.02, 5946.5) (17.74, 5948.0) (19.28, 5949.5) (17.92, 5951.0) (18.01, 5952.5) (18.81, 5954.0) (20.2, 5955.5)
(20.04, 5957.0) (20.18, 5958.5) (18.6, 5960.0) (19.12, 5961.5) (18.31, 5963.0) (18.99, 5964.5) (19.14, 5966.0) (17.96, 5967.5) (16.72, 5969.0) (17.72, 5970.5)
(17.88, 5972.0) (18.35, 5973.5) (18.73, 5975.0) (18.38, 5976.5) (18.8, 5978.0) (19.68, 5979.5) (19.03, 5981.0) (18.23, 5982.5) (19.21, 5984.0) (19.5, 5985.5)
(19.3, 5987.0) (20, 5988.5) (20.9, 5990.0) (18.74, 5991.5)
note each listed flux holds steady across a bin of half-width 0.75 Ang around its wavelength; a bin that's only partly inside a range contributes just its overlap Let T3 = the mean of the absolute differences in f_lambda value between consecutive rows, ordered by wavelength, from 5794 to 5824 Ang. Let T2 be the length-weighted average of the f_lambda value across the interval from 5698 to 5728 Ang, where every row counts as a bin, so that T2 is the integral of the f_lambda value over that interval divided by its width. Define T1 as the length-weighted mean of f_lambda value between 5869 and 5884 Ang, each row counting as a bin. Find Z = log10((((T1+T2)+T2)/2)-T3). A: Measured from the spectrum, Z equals 1.482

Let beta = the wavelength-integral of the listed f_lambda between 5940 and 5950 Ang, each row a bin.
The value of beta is 186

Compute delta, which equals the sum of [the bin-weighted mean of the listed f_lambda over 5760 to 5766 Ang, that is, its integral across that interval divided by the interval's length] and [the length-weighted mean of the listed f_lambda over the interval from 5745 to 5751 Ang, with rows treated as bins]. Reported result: 42.3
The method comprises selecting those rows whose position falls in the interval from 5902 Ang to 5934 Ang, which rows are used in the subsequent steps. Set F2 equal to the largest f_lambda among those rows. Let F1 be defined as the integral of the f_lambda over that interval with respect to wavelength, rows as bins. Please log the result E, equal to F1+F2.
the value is 609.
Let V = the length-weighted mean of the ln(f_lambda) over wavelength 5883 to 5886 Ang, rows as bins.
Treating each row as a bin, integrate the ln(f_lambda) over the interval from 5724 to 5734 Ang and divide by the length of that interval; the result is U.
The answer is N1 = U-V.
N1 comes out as 0.10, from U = 3.08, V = 2.98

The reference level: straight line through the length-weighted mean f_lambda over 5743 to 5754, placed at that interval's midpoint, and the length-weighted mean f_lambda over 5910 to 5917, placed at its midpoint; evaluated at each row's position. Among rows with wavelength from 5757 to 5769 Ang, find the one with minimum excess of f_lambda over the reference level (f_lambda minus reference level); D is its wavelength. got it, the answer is 5765.0 Ang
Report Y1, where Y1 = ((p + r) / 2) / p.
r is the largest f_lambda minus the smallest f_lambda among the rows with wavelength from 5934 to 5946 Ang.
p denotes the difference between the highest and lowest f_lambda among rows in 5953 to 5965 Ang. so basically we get 1.3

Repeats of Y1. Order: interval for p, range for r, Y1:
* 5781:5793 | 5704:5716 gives 1.4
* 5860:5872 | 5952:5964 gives 0.9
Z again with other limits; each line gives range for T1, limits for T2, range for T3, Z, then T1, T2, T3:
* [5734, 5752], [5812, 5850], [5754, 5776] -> 1.478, 21.5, 20.4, 1.08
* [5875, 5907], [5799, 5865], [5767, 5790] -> 1.465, 19.3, 20.6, 1.05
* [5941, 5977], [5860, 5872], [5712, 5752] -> 1.455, 18.6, 20.5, 1.24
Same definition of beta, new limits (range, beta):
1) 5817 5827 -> 208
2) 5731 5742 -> 233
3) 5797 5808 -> 231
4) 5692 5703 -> 217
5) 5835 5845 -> 198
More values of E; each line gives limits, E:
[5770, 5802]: 680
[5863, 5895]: 659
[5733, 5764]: 689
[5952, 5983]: 600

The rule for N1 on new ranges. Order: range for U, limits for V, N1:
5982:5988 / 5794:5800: -0.03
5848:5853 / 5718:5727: -0.10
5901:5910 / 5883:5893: -0.06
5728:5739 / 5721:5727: -0.08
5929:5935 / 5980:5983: -0.02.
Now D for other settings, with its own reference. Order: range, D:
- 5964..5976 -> 5969.0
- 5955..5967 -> 5963.0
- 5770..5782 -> 5771.0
